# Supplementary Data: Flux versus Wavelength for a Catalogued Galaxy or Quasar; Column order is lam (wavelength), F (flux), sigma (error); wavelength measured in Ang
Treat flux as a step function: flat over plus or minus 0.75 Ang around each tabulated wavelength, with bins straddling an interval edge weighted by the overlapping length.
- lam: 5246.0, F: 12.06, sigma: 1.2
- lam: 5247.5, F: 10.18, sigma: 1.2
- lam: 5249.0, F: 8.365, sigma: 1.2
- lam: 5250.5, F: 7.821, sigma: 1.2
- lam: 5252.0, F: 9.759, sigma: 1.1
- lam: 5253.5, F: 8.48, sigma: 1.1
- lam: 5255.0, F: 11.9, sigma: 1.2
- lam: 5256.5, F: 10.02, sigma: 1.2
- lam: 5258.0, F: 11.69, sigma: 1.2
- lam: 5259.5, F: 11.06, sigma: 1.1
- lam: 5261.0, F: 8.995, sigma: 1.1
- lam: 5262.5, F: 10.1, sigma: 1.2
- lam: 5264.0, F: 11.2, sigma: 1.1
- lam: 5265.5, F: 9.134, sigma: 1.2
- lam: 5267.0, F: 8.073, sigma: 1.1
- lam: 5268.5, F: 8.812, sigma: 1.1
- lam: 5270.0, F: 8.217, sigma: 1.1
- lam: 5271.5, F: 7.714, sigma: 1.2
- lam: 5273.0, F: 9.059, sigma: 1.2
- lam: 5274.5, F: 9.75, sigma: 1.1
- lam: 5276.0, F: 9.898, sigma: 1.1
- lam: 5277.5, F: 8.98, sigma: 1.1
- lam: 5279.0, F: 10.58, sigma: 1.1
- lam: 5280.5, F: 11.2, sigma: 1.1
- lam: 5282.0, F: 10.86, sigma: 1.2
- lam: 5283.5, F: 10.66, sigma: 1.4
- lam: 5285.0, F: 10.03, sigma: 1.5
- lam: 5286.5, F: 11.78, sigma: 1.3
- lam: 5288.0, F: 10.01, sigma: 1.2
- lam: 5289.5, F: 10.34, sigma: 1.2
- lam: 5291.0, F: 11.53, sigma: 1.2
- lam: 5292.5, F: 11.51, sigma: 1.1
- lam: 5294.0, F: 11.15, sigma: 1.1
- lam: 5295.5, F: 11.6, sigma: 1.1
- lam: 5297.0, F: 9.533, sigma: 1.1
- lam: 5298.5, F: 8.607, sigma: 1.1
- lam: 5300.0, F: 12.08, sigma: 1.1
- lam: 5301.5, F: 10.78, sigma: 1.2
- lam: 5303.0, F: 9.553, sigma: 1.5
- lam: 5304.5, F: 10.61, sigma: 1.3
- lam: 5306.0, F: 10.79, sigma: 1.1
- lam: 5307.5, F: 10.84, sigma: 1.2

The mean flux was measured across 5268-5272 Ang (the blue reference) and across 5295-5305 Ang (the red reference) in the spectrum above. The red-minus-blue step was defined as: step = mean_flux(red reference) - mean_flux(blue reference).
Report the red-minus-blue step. 2.1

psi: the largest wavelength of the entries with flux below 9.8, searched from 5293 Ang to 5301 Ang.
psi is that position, 5298.5 Ang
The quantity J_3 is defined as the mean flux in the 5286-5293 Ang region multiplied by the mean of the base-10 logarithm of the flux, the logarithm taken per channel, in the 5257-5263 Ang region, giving 11.2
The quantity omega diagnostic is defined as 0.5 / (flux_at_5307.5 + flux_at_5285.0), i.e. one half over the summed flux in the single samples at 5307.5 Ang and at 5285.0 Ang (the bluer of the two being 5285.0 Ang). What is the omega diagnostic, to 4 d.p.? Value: 0.0240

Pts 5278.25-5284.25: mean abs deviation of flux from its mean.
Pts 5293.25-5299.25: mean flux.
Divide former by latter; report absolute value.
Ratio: 0.020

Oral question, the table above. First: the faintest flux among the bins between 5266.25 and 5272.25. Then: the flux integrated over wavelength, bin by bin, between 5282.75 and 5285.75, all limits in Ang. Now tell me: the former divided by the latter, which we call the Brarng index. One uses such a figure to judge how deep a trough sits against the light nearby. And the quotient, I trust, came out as 0.25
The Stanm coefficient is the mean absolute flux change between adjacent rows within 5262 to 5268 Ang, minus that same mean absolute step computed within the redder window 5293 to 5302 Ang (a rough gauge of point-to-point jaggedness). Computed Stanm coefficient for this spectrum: -0.2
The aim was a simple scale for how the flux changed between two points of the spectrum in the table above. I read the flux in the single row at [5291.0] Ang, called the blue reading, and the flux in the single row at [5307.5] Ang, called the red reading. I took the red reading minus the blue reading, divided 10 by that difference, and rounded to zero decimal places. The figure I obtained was -14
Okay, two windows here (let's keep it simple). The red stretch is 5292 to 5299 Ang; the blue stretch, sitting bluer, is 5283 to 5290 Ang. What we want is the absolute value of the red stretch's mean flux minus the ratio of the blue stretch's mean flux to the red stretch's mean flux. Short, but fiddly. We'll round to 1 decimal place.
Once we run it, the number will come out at 9.5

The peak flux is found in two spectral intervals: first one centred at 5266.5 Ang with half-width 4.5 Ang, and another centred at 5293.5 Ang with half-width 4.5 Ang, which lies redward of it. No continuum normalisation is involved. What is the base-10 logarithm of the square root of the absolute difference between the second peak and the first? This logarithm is -0.20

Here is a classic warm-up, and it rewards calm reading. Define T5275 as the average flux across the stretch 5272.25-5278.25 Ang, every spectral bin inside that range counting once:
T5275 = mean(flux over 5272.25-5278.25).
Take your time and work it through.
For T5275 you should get 9.4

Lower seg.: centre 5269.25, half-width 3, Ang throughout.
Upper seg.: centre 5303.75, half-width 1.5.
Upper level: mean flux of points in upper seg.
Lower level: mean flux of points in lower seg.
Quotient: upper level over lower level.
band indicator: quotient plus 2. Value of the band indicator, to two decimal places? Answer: 3.23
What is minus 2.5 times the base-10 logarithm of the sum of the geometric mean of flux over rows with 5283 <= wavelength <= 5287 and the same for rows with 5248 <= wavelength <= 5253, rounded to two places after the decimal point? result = -3.22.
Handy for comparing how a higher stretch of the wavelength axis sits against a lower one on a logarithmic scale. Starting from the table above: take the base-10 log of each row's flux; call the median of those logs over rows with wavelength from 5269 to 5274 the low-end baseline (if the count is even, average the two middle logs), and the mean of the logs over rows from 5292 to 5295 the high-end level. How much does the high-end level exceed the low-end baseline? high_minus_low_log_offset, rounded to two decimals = 0.14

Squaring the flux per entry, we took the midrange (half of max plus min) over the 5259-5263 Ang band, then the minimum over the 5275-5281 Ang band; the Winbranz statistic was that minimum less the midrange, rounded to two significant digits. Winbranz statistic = -21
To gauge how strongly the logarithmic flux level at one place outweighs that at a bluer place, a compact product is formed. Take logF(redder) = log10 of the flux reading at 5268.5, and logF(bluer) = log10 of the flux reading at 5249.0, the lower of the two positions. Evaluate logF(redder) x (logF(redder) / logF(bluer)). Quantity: 0.97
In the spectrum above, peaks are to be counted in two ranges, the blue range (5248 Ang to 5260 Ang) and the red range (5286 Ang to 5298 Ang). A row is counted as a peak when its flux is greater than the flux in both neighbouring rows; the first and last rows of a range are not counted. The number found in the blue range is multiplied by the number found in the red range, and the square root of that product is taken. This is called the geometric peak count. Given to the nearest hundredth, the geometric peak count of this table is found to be 2.45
